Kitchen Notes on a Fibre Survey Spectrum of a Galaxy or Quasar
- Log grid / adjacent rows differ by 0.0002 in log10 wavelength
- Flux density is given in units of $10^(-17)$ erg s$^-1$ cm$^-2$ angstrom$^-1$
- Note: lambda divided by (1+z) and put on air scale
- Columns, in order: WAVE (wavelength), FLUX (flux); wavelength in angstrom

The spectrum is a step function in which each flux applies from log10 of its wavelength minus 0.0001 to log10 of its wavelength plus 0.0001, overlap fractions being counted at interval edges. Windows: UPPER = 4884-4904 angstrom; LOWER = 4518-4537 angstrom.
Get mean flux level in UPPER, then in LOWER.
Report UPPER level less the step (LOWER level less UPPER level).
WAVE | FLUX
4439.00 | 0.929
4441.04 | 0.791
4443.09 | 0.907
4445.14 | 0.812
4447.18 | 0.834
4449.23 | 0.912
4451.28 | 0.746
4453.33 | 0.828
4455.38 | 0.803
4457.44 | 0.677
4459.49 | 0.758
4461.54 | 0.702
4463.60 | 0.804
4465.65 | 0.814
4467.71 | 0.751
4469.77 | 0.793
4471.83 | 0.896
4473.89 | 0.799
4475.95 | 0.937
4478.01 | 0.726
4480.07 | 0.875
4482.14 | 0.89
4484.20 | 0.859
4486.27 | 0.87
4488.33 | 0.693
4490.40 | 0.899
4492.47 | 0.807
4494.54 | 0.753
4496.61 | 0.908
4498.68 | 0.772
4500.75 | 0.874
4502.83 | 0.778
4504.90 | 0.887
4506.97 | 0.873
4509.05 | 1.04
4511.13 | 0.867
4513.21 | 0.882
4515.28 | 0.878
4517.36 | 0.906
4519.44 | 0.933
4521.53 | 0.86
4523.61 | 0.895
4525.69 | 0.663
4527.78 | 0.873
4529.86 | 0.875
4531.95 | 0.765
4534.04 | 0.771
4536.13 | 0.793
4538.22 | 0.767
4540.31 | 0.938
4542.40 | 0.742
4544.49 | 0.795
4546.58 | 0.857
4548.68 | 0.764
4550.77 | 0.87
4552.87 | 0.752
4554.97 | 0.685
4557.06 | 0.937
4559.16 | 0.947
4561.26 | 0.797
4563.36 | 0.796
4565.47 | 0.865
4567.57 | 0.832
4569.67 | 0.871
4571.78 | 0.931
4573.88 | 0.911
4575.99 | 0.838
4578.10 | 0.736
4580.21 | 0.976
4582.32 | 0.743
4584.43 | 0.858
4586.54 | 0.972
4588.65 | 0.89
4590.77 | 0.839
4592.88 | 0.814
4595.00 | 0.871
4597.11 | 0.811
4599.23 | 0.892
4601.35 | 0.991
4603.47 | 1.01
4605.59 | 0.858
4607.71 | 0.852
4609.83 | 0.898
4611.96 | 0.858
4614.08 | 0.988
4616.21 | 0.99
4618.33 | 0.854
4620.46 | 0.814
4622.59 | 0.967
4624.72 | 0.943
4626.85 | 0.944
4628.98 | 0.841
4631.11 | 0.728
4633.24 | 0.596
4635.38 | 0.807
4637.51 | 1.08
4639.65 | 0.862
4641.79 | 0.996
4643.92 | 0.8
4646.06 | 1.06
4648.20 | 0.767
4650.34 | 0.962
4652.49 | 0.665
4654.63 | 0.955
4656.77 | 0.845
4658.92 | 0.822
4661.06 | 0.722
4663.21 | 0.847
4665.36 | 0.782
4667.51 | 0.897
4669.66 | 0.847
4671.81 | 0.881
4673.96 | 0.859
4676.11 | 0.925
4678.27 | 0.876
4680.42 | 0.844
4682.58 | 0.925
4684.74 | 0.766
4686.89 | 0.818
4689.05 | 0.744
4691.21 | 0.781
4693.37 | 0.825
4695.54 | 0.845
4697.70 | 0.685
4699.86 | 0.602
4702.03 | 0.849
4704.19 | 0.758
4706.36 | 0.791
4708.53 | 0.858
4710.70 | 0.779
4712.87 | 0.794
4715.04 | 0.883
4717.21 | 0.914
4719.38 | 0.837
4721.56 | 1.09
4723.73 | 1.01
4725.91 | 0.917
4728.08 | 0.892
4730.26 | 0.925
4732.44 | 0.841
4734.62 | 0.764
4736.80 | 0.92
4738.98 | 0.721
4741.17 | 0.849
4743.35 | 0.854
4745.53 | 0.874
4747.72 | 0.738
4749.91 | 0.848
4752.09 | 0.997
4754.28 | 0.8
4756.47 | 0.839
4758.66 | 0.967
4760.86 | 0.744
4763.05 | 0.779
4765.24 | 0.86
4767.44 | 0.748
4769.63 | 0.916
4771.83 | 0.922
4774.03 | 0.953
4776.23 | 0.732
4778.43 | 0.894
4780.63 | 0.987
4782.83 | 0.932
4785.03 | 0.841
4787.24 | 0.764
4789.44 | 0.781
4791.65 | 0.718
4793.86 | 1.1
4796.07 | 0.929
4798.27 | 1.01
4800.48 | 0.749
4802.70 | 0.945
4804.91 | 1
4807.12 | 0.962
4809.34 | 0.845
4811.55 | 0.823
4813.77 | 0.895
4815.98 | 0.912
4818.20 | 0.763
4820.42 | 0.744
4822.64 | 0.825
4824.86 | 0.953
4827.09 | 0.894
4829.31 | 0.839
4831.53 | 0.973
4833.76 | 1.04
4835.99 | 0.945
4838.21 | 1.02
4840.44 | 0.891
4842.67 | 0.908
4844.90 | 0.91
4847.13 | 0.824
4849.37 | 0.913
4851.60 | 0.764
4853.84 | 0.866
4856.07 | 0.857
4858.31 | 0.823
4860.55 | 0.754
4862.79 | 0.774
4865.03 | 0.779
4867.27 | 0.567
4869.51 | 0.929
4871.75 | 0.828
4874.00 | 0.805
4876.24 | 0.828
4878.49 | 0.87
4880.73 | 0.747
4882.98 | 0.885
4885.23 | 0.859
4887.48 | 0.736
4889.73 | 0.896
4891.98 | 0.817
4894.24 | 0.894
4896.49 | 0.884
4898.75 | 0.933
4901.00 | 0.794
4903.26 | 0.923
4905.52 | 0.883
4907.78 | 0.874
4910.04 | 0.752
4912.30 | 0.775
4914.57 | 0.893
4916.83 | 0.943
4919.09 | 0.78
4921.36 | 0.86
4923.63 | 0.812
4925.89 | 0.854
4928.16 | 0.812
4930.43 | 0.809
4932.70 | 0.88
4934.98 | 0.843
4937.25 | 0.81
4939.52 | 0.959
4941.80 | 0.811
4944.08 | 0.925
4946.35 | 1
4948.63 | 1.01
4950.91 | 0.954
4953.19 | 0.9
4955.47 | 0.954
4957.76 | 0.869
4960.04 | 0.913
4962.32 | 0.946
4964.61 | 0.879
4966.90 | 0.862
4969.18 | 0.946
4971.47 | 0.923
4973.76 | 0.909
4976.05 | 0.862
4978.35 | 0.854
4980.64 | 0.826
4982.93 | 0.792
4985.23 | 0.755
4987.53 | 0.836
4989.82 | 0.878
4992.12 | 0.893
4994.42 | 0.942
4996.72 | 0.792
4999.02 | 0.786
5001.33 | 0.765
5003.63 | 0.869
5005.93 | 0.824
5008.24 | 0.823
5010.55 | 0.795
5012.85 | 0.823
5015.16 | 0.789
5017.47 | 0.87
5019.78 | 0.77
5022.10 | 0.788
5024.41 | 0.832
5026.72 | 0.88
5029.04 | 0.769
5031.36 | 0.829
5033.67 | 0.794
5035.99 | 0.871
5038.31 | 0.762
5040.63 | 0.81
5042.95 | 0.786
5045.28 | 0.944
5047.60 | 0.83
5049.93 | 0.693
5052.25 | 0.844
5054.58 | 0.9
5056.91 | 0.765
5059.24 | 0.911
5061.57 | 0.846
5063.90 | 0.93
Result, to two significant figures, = 0.89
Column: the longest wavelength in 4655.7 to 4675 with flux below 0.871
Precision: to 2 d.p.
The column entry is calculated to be 4673.96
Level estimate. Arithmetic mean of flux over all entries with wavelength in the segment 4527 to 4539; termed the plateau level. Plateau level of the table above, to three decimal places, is 0.807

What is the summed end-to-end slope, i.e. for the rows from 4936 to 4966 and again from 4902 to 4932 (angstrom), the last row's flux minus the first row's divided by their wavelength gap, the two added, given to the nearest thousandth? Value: -0.002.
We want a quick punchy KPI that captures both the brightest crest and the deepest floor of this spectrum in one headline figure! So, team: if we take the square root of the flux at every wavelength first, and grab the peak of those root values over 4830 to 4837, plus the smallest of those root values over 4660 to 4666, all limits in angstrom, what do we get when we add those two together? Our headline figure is 1.87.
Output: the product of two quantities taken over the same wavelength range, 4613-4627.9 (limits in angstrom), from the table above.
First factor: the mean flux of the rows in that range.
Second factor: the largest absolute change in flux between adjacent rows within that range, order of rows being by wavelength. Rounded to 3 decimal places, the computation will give 0.142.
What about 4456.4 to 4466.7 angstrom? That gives 0.077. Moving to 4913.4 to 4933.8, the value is 0.138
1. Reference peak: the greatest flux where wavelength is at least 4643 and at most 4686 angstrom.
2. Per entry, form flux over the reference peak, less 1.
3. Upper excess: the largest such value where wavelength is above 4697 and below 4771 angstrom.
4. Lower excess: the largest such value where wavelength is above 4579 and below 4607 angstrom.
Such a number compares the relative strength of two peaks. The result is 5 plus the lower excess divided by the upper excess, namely 3.3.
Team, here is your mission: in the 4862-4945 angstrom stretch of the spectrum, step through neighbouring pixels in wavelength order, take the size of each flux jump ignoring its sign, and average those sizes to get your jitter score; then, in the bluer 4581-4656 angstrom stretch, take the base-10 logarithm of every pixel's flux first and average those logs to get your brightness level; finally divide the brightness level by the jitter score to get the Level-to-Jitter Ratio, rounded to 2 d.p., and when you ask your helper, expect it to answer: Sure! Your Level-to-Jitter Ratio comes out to -0.68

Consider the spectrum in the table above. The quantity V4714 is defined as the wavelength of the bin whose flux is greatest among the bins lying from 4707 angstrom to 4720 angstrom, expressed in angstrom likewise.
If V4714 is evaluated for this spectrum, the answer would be 4717.21 angstrom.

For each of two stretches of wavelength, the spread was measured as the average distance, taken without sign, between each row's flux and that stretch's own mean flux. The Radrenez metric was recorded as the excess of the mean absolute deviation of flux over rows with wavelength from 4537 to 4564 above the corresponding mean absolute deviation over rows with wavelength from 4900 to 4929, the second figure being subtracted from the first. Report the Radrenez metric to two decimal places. 0.02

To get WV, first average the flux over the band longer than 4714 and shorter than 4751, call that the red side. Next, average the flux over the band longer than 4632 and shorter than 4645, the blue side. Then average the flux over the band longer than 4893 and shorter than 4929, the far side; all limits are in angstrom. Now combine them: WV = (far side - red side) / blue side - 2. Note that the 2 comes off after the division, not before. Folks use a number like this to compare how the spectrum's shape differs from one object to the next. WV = -2.02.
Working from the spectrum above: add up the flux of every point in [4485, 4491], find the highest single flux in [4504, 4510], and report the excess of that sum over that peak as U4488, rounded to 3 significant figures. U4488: 1.42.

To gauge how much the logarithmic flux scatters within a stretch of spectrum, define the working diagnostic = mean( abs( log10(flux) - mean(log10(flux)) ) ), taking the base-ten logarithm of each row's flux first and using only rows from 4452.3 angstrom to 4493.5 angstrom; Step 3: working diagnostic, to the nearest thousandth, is 0.032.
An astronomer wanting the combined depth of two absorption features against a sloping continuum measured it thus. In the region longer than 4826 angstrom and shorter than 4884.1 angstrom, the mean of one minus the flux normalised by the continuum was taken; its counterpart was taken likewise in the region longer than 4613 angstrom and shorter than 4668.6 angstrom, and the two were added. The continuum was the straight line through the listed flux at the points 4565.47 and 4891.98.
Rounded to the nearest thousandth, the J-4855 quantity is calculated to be -0.054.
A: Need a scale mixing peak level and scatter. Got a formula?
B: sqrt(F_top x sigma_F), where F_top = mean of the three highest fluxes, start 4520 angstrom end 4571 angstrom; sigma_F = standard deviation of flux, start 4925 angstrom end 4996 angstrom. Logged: 0.24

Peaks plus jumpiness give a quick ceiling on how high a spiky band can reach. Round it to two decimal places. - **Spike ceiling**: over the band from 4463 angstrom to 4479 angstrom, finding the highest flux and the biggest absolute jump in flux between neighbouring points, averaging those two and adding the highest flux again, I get 1.51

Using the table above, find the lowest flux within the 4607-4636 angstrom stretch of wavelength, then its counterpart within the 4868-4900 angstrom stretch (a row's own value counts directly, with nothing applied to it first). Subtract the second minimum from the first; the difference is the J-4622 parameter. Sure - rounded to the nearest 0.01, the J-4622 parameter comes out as -0.14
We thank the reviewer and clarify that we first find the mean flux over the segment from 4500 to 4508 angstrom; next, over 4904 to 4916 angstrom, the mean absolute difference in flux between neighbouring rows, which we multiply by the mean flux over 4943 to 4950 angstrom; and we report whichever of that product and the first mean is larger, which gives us 0.85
